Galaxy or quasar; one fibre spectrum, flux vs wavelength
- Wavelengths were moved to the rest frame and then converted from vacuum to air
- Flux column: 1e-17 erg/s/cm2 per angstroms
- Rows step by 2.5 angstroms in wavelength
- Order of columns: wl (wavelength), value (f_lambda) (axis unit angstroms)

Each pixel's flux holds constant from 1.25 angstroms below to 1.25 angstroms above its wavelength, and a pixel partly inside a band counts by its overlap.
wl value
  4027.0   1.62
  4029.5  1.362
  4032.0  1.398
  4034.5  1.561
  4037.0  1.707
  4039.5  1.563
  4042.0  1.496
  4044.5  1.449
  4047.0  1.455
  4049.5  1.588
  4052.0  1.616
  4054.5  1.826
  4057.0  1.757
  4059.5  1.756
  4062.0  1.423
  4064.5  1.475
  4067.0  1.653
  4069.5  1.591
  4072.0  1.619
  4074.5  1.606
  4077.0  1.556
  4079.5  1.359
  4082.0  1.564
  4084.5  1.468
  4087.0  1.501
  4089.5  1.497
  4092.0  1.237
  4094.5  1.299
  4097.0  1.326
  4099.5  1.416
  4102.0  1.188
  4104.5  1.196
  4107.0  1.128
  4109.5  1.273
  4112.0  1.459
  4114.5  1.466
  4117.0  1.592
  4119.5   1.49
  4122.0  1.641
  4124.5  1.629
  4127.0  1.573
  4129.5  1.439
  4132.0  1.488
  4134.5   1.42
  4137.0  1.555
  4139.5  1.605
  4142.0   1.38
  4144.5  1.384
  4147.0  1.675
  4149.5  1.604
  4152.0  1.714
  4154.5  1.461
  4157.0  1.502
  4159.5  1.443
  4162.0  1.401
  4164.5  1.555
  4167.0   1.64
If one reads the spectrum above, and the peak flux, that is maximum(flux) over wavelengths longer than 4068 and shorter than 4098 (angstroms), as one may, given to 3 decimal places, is 1.619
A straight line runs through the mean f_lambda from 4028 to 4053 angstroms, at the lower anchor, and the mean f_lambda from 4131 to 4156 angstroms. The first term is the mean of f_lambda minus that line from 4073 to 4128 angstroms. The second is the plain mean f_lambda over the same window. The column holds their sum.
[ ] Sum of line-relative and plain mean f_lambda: 1.34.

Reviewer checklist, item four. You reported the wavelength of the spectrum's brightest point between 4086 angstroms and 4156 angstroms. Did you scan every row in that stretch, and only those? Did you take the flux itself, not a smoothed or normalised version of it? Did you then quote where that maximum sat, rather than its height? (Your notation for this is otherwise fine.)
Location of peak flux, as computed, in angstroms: 4152.0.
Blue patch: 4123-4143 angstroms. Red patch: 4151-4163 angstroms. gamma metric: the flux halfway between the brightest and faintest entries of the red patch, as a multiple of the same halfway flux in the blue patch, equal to 1.04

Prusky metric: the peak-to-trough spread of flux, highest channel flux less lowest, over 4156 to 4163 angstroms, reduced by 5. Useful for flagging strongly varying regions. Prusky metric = -4.90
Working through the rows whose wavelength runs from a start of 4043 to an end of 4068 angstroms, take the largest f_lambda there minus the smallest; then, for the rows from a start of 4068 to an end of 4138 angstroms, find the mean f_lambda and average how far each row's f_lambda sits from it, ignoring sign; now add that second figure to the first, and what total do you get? 0.52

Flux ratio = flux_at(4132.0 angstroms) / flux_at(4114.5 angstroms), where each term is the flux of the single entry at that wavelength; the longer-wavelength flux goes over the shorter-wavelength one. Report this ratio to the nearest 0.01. 1.02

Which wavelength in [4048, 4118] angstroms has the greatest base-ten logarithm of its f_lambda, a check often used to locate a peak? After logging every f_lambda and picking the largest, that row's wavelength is 4054.5 angstroms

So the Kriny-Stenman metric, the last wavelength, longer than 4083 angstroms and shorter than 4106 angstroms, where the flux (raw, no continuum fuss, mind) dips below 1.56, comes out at 4104.5 angstroms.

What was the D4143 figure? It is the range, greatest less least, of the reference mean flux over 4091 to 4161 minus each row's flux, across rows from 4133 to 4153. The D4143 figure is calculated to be 0.33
